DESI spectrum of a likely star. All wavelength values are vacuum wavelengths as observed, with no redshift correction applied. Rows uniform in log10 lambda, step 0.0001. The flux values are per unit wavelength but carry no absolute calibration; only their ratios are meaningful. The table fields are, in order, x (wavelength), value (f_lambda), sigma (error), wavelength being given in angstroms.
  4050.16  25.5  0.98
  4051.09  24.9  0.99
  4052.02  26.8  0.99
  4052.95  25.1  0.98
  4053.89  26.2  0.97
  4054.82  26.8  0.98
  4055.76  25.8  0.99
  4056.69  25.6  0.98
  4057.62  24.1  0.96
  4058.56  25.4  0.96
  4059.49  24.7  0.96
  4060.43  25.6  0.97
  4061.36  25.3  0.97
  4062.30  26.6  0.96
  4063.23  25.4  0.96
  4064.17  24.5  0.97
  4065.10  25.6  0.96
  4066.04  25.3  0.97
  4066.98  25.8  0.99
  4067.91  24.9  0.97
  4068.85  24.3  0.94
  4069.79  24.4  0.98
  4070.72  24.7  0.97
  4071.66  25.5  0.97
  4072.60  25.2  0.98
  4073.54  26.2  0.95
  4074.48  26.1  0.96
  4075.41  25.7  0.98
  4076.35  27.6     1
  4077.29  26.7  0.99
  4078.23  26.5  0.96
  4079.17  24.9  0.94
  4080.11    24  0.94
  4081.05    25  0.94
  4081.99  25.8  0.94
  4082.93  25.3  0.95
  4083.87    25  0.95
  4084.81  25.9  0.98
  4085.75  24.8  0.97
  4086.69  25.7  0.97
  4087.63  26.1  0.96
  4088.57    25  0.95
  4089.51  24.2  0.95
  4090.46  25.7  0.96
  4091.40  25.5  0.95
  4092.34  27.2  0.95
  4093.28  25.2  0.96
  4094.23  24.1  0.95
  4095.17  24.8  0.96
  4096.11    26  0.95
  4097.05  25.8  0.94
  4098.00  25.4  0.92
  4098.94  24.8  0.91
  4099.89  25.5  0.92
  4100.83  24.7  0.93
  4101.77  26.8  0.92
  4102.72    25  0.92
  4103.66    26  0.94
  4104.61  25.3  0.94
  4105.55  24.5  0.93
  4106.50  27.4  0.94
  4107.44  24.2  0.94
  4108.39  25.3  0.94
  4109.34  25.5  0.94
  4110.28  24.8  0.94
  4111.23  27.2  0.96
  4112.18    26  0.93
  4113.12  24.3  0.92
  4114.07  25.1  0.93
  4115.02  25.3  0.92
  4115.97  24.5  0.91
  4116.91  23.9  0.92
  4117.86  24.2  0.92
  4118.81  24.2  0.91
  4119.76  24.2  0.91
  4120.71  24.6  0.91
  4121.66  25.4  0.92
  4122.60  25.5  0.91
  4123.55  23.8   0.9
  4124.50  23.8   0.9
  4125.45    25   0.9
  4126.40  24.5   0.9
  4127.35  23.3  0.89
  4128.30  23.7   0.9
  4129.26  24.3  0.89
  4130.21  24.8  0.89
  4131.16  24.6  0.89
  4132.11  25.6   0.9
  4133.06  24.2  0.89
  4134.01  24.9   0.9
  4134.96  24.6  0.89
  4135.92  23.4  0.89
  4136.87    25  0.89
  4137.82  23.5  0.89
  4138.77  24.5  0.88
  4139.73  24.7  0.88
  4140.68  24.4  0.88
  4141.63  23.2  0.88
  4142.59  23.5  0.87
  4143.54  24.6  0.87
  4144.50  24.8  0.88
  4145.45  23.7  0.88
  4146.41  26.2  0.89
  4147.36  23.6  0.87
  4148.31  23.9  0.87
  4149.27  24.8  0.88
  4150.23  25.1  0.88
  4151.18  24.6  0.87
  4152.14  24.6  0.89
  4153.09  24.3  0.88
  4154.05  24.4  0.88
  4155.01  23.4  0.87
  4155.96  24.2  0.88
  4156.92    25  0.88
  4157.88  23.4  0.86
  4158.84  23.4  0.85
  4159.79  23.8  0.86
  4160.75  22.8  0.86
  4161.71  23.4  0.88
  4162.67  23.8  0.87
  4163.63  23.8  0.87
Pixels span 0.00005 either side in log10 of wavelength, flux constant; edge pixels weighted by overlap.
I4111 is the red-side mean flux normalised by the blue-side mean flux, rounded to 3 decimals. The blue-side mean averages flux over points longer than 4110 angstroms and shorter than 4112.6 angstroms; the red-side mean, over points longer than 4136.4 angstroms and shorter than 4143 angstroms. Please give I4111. 0.927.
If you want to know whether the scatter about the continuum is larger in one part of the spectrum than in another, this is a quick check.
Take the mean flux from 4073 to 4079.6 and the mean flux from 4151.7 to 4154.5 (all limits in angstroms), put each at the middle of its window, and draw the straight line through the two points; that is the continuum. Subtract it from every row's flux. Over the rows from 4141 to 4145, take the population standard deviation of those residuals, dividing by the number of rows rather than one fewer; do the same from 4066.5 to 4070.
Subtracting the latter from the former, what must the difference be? 0.14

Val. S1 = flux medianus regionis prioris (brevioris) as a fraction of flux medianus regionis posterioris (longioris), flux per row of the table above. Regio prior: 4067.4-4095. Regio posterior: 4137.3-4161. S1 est 1.04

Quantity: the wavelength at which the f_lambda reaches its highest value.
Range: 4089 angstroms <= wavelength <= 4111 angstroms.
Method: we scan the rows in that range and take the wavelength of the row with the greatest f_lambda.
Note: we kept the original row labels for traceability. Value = 4106.50 angstroms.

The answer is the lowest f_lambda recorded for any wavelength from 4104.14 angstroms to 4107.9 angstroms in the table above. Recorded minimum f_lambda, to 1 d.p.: 24.2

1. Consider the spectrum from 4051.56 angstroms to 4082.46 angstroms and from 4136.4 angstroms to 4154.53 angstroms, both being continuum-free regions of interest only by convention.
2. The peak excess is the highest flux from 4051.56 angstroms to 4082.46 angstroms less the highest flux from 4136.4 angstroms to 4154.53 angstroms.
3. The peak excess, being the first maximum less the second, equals 1.4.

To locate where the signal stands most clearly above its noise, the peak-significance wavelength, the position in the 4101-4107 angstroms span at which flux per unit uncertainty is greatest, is 4106.50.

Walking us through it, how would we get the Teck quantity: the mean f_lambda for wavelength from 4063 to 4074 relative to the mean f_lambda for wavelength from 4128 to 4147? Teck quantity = 1.03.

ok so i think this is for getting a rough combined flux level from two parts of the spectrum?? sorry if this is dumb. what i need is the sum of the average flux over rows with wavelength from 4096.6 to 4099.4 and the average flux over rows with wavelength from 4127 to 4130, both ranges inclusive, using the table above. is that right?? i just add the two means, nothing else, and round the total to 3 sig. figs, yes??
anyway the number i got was 49.1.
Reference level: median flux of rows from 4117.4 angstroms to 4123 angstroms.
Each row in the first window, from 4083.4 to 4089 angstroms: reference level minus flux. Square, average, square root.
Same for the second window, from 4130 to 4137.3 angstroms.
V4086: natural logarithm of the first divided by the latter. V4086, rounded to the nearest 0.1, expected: 0.6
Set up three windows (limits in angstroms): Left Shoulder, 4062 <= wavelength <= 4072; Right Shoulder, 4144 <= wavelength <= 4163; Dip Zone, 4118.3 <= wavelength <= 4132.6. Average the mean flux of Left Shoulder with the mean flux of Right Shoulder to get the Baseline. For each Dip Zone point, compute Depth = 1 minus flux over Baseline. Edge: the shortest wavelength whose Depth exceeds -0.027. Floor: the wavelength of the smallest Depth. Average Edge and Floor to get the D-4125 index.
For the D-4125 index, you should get 4125.5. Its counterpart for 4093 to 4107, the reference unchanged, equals 4099.9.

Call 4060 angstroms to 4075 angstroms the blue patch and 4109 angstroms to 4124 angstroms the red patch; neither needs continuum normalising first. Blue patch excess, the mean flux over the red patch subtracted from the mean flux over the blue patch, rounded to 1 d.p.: 0.4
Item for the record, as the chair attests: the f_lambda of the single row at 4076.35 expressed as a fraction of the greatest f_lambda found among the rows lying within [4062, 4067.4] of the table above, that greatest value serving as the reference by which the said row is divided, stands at 1.04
